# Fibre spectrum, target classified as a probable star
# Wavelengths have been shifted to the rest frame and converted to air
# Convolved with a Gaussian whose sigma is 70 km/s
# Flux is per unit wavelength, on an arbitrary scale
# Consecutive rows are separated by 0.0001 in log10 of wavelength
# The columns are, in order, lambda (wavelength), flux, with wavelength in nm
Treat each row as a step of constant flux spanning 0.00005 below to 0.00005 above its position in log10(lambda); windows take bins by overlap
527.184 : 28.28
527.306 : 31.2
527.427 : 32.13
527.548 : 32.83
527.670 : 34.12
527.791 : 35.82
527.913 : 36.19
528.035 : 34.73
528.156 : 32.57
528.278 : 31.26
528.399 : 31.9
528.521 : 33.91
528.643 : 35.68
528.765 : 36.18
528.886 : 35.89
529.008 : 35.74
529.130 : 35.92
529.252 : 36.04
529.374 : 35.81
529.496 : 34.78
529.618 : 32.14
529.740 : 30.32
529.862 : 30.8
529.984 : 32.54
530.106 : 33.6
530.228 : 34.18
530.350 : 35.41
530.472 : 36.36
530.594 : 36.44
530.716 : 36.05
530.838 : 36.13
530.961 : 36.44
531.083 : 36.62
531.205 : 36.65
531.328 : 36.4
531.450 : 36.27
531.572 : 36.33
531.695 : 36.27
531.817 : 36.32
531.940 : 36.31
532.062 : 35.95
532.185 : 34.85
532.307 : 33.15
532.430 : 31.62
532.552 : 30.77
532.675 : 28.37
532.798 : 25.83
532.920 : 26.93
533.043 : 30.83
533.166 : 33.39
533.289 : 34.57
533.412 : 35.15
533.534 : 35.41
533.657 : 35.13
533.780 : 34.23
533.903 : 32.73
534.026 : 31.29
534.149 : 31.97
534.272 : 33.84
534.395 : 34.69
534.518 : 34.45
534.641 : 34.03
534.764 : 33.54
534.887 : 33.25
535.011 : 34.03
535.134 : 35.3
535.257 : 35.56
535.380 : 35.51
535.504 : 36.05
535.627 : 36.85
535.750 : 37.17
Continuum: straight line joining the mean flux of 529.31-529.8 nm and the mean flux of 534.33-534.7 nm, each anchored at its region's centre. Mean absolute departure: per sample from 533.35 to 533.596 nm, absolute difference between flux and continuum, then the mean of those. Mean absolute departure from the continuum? 1.1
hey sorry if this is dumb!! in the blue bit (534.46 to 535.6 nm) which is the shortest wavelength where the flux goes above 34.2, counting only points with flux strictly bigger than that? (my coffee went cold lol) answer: 534.518 nm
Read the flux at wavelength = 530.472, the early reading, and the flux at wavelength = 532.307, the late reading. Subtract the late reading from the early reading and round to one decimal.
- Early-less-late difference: 3.2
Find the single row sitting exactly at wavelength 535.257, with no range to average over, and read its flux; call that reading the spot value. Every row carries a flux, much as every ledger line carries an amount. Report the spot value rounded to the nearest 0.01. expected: 35.56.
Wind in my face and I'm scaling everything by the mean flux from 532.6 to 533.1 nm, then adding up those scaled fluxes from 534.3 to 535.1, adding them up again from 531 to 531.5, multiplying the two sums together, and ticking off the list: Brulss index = 38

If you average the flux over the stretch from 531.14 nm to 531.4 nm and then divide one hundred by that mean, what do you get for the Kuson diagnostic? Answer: 2.74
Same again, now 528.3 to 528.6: 3.04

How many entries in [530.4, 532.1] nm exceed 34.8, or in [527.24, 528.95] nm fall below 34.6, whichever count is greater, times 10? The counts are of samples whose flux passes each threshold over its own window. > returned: 140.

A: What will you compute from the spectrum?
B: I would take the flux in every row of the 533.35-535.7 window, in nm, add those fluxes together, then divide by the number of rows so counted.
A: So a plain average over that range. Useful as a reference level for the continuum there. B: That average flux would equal 34.4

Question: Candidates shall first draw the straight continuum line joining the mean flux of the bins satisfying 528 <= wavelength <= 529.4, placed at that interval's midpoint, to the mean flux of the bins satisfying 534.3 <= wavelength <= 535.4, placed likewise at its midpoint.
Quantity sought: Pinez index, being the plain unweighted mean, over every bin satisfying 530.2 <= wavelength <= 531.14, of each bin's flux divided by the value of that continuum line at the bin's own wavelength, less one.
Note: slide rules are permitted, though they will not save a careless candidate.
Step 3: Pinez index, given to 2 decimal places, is 0.04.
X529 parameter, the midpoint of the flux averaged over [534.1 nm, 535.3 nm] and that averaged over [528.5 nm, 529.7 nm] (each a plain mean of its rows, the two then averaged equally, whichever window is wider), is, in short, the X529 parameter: 34.6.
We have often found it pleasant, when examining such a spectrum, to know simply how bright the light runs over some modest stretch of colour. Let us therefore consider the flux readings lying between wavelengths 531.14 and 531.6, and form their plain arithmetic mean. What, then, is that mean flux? 36.4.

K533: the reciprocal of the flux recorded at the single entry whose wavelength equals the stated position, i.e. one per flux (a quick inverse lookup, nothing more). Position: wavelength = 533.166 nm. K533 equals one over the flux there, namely 0.0299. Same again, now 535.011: 0.0294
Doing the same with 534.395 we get 0.0288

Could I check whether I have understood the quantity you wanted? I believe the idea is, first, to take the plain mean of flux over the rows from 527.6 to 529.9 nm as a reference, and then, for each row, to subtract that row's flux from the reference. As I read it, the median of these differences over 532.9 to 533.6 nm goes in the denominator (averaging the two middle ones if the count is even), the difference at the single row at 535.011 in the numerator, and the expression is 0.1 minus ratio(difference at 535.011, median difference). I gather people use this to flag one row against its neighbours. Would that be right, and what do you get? -0.7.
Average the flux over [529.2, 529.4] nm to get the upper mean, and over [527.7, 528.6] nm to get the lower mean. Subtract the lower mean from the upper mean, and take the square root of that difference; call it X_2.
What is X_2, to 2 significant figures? 1.5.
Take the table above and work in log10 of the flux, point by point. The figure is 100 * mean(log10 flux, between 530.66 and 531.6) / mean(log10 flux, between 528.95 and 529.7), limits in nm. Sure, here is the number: 101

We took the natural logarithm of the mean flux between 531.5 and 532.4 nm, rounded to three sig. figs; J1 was 3.57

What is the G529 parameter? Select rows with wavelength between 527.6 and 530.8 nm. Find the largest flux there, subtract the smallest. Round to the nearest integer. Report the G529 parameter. 6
